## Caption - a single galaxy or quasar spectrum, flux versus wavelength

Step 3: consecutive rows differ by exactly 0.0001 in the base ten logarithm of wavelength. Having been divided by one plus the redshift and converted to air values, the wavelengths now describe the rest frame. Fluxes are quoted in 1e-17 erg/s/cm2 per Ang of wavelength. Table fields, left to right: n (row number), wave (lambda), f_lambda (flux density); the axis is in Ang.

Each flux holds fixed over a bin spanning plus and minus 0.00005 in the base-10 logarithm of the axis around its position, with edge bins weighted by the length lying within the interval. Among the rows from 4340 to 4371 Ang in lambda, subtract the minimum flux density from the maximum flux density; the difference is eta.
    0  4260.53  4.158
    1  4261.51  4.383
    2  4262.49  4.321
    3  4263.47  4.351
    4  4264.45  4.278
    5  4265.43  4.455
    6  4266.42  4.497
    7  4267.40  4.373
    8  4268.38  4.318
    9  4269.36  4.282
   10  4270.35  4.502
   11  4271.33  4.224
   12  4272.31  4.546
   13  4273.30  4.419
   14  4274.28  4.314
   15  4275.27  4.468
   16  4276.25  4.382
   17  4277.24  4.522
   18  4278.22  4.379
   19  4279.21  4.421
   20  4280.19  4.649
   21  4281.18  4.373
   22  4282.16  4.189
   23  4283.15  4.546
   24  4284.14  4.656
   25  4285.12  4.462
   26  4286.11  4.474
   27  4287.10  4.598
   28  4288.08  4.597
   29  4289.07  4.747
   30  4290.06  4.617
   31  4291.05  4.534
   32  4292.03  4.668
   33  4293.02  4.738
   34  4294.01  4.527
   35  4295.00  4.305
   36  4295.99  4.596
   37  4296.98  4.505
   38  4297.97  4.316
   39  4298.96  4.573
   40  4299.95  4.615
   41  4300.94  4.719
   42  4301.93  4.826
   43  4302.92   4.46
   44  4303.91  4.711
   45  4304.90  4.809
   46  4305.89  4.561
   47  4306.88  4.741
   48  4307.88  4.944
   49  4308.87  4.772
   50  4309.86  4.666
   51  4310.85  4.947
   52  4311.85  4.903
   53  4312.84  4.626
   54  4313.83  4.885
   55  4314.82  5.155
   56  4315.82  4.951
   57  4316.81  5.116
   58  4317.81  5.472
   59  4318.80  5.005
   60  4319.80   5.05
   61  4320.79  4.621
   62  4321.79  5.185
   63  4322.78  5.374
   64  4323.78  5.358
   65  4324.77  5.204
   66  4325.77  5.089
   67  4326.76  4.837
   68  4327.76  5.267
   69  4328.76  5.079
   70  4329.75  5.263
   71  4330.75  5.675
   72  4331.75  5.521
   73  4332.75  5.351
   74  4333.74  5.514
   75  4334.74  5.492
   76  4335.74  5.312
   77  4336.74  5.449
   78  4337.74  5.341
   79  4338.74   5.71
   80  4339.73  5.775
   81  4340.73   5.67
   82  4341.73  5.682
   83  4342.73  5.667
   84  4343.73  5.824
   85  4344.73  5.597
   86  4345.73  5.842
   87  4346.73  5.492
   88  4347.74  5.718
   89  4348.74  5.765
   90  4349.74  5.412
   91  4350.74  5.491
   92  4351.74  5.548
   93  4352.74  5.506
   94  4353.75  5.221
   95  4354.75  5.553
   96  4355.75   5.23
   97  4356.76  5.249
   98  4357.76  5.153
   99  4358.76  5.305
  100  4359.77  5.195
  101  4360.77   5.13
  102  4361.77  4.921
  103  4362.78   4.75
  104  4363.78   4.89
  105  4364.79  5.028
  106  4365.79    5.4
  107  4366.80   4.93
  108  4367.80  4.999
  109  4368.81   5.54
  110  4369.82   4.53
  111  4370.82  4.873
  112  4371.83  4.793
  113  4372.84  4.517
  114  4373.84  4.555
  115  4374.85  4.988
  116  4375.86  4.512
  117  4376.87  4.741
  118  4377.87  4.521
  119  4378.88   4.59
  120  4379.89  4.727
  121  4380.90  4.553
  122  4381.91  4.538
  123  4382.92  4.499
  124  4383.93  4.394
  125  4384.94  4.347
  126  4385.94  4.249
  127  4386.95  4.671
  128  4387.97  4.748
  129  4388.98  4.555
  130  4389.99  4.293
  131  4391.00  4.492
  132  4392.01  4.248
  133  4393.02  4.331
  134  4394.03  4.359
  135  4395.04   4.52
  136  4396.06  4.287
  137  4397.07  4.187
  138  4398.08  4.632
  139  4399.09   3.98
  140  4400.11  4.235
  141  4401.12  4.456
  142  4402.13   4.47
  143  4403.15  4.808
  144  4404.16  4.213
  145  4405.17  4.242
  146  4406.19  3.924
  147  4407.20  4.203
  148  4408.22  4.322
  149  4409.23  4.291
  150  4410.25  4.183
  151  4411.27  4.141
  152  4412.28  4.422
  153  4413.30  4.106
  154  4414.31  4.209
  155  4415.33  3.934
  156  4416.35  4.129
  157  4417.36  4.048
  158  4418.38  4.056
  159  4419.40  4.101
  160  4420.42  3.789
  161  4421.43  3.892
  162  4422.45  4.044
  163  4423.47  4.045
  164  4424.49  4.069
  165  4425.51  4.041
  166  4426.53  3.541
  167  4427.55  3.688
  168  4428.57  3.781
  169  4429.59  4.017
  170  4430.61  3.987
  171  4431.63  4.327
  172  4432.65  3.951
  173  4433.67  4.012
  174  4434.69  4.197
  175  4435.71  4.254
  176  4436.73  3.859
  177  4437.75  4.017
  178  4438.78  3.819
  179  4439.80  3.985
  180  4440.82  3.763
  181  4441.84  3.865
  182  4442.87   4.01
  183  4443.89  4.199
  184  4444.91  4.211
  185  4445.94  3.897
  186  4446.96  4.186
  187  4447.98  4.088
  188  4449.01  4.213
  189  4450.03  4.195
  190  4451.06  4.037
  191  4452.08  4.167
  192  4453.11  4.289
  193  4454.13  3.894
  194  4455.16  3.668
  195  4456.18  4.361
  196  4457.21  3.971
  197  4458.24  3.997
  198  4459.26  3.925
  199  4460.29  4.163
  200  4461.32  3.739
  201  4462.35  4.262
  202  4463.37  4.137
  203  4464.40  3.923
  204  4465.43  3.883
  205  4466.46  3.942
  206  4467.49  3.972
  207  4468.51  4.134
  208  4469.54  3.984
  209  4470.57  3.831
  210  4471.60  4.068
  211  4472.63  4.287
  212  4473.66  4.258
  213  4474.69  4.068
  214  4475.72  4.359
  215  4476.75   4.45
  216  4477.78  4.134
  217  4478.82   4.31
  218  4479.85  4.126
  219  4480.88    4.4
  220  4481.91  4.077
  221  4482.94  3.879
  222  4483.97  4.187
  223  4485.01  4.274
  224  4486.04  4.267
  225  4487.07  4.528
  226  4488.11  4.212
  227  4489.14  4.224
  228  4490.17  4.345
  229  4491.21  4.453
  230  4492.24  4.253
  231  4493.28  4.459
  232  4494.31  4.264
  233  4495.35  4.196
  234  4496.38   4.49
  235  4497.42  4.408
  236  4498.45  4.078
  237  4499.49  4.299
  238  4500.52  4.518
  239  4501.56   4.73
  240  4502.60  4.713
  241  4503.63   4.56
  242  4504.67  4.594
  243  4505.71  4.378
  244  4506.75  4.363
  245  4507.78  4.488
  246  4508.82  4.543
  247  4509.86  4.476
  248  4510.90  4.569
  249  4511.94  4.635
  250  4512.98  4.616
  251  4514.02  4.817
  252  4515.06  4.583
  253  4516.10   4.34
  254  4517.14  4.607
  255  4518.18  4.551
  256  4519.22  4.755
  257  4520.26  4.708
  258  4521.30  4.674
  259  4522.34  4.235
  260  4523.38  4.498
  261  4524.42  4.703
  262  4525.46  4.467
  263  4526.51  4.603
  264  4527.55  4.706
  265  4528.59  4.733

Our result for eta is 1.3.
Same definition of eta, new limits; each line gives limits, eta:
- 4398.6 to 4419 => 0.9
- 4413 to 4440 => 0.8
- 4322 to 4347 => 1.0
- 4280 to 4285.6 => 0.5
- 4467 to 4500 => 0.7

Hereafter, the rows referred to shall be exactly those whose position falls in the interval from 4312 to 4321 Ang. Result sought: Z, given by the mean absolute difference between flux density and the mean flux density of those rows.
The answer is 0.19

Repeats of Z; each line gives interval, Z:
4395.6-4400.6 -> 0.16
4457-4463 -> 0.14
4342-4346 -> 0.10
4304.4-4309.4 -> 0.09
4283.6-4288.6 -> 0.07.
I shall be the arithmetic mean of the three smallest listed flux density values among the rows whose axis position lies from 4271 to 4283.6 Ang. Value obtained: 4.24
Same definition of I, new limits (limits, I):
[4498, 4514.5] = 4.25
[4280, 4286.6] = 4.34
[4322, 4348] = 5.00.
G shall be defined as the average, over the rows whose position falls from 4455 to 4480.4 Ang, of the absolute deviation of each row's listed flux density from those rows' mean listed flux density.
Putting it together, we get 0.164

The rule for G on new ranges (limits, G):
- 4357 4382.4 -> 0.246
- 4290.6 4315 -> 0.155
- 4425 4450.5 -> 0.153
